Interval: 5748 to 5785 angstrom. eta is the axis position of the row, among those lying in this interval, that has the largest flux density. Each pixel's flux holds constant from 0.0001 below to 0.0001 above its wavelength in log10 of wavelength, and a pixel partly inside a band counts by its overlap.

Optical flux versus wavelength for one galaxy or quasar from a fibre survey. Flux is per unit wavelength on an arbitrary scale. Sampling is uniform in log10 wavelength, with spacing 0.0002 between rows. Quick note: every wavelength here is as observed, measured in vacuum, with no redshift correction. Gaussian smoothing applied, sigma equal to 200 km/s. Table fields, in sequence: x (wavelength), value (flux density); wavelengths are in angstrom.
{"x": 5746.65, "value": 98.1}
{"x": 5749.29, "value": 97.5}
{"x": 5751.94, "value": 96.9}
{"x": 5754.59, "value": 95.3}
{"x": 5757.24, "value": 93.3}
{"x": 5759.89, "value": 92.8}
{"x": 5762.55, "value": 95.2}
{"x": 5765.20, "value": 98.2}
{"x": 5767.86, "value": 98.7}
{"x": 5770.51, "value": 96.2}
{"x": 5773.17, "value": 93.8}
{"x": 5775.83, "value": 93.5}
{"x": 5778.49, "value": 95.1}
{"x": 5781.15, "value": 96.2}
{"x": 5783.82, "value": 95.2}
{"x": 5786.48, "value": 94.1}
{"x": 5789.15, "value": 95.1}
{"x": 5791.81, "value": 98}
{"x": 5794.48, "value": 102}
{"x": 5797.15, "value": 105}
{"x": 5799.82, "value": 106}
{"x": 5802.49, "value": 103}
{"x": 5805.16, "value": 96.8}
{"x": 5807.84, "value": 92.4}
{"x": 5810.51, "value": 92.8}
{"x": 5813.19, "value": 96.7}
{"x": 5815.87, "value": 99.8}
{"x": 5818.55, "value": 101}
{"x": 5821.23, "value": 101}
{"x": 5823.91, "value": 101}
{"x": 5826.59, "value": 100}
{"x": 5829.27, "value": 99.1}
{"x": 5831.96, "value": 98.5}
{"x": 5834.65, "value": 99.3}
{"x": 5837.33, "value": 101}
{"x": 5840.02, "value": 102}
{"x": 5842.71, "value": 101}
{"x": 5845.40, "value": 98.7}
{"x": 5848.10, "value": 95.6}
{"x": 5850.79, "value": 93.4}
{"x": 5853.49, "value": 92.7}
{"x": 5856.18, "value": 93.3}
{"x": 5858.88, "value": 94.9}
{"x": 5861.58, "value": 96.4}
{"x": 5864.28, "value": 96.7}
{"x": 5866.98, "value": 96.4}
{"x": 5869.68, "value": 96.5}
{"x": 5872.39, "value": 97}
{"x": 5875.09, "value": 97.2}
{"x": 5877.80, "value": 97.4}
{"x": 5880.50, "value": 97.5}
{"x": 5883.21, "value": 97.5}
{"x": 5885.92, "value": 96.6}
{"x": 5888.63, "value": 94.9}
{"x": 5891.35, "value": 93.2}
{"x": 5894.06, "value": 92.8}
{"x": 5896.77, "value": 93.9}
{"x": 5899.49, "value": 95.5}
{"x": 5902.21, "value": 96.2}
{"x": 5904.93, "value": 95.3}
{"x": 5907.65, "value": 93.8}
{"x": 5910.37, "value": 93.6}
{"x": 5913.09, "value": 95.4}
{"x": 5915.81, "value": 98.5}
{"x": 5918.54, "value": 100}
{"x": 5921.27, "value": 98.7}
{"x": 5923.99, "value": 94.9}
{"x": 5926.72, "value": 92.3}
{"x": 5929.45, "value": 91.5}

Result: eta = 5767.86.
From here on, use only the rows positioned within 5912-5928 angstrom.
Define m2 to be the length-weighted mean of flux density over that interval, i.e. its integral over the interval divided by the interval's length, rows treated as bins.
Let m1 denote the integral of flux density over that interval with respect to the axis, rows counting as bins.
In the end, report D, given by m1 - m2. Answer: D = 1450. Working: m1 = 1547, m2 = 96.7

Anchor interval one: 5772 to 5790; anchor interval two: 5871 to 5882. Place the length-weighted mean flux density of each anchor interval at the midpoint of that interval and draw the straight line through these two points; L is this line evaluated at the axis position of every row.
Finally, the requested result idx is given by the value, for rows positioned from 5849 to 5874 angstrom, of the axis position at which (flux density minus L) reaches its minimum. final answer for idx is 5853.49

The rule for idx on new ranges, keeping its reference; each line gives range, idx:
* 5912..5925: 5923.99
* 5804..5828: 5807.84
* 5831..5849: 5848.10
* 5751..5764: 5759.89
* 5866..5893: 5891.35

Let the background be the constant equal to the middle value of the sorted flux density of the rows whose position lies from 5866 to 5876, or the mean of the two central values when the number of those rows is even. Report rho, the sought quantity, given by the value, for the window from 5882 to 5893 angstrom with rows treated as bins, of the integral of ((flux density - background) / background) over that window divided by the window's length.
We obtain -0.013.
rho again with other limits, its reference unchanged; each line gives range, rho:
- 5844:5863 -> -0.018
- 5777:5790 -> -0.017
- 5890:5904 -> -0.025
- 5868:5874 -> 0.000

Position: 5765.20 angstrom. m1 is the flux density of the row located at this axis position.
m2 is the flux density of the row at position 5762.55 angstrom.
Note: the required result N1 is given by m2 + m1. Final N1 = 193.4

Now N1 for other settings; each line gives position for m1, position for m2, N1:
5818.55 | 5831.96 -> 199.5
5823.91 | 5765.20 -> 199.2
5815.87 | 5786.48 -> 193.9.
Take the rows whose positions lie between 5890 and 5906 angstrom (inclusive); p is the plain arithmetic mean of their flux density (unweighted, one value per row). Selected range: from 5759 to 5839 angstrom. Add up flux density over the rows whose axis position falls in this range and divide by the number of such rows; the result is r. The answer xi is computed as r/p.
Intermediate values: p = 94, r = 97.92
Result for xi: 1.04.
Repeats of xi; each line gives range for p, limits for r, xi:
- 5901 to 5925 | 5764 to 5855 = 1.02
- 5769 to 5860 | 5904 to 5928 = 0.98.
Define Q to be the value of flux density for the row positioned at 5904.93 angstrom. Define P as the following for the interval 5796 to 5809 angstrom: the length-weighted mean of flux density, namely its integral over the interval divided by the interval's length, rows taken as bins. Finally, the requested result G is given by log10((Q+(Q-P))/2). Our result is 1.65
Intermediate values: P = 101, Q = 95.3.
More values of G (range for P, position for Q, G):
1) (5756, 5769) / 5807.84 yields 1.65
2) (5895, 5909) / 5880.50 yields 1.70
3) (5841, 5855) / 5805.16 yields 1.69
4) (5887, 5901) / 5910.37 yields 1.67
